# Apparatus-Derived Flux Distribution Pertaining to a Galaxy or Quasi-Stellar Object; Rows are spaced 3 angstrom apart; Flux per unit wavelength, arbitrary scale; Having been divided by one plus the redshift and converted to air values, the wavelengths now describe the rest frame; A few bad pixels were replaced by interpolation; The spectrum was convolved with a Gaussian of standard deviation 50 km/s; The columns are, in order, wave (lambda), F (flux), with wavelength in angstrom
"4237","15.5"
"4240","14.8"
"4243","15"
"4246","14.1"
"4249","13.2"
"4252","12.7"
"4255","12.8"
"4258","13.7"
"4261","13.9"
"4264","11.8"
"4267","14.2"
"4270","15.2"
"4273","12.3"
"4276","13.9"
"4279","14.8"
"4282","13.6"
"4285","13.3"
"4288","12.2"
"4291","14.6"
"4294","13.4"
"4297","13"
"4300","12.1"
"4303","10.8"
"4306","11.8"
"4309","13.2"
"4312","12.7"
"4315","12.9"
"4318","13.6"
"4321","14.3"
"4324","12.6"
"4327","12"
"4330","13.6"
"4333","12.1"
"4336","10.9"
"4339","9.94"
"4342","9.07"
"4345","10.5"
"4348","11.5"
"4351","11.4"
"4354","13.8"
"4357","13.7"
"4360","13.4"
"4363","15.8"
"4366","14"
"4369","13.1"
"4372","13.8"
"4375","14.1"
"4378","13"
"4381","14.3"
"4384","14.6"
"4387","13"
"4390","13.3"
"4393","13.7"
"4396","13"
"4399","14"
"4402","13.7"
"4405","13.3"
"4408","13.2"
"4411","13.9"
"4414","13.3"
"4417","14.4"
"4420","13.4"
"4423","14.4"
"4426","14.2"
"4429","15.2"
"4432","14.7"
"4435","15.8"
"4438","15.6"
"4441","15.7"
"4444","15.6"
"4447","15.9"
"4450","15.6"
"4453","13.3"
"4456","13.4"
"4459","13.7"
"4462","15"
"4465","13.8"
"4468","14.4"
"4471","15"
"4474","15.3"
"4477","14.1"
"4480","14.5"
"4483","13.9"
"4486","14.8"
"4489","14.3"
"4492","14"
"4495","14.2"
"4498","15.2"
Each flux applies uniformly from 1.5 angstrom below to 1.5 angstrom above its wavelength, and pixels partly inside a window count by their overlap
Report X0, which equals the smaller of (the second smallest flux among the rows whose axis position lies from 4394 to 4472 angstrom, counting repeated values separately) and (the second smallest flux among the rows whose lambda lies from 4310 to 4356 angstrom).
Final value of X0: 9.9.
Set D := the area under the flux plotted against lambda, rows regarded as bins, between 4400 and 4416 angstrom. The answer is 216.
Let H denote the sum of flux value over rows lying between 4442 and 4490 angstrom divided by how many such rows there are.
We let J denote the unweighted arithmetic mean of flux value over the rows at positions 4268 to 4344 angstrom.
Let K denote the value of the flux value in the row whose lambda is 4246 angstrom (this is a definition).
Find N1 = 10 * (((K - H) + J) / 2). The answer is 61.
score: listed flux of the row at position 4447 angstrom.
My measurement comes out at 15.9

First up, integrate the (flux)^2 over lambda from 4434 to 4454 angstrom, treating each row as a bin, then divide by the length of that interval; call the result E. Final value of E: 238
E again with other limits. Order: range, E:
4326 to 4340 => 140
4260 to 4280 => 189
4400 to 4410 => 181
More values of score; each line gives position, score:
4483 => 13.9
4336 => 10.9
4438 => 15.6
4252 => 12.7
